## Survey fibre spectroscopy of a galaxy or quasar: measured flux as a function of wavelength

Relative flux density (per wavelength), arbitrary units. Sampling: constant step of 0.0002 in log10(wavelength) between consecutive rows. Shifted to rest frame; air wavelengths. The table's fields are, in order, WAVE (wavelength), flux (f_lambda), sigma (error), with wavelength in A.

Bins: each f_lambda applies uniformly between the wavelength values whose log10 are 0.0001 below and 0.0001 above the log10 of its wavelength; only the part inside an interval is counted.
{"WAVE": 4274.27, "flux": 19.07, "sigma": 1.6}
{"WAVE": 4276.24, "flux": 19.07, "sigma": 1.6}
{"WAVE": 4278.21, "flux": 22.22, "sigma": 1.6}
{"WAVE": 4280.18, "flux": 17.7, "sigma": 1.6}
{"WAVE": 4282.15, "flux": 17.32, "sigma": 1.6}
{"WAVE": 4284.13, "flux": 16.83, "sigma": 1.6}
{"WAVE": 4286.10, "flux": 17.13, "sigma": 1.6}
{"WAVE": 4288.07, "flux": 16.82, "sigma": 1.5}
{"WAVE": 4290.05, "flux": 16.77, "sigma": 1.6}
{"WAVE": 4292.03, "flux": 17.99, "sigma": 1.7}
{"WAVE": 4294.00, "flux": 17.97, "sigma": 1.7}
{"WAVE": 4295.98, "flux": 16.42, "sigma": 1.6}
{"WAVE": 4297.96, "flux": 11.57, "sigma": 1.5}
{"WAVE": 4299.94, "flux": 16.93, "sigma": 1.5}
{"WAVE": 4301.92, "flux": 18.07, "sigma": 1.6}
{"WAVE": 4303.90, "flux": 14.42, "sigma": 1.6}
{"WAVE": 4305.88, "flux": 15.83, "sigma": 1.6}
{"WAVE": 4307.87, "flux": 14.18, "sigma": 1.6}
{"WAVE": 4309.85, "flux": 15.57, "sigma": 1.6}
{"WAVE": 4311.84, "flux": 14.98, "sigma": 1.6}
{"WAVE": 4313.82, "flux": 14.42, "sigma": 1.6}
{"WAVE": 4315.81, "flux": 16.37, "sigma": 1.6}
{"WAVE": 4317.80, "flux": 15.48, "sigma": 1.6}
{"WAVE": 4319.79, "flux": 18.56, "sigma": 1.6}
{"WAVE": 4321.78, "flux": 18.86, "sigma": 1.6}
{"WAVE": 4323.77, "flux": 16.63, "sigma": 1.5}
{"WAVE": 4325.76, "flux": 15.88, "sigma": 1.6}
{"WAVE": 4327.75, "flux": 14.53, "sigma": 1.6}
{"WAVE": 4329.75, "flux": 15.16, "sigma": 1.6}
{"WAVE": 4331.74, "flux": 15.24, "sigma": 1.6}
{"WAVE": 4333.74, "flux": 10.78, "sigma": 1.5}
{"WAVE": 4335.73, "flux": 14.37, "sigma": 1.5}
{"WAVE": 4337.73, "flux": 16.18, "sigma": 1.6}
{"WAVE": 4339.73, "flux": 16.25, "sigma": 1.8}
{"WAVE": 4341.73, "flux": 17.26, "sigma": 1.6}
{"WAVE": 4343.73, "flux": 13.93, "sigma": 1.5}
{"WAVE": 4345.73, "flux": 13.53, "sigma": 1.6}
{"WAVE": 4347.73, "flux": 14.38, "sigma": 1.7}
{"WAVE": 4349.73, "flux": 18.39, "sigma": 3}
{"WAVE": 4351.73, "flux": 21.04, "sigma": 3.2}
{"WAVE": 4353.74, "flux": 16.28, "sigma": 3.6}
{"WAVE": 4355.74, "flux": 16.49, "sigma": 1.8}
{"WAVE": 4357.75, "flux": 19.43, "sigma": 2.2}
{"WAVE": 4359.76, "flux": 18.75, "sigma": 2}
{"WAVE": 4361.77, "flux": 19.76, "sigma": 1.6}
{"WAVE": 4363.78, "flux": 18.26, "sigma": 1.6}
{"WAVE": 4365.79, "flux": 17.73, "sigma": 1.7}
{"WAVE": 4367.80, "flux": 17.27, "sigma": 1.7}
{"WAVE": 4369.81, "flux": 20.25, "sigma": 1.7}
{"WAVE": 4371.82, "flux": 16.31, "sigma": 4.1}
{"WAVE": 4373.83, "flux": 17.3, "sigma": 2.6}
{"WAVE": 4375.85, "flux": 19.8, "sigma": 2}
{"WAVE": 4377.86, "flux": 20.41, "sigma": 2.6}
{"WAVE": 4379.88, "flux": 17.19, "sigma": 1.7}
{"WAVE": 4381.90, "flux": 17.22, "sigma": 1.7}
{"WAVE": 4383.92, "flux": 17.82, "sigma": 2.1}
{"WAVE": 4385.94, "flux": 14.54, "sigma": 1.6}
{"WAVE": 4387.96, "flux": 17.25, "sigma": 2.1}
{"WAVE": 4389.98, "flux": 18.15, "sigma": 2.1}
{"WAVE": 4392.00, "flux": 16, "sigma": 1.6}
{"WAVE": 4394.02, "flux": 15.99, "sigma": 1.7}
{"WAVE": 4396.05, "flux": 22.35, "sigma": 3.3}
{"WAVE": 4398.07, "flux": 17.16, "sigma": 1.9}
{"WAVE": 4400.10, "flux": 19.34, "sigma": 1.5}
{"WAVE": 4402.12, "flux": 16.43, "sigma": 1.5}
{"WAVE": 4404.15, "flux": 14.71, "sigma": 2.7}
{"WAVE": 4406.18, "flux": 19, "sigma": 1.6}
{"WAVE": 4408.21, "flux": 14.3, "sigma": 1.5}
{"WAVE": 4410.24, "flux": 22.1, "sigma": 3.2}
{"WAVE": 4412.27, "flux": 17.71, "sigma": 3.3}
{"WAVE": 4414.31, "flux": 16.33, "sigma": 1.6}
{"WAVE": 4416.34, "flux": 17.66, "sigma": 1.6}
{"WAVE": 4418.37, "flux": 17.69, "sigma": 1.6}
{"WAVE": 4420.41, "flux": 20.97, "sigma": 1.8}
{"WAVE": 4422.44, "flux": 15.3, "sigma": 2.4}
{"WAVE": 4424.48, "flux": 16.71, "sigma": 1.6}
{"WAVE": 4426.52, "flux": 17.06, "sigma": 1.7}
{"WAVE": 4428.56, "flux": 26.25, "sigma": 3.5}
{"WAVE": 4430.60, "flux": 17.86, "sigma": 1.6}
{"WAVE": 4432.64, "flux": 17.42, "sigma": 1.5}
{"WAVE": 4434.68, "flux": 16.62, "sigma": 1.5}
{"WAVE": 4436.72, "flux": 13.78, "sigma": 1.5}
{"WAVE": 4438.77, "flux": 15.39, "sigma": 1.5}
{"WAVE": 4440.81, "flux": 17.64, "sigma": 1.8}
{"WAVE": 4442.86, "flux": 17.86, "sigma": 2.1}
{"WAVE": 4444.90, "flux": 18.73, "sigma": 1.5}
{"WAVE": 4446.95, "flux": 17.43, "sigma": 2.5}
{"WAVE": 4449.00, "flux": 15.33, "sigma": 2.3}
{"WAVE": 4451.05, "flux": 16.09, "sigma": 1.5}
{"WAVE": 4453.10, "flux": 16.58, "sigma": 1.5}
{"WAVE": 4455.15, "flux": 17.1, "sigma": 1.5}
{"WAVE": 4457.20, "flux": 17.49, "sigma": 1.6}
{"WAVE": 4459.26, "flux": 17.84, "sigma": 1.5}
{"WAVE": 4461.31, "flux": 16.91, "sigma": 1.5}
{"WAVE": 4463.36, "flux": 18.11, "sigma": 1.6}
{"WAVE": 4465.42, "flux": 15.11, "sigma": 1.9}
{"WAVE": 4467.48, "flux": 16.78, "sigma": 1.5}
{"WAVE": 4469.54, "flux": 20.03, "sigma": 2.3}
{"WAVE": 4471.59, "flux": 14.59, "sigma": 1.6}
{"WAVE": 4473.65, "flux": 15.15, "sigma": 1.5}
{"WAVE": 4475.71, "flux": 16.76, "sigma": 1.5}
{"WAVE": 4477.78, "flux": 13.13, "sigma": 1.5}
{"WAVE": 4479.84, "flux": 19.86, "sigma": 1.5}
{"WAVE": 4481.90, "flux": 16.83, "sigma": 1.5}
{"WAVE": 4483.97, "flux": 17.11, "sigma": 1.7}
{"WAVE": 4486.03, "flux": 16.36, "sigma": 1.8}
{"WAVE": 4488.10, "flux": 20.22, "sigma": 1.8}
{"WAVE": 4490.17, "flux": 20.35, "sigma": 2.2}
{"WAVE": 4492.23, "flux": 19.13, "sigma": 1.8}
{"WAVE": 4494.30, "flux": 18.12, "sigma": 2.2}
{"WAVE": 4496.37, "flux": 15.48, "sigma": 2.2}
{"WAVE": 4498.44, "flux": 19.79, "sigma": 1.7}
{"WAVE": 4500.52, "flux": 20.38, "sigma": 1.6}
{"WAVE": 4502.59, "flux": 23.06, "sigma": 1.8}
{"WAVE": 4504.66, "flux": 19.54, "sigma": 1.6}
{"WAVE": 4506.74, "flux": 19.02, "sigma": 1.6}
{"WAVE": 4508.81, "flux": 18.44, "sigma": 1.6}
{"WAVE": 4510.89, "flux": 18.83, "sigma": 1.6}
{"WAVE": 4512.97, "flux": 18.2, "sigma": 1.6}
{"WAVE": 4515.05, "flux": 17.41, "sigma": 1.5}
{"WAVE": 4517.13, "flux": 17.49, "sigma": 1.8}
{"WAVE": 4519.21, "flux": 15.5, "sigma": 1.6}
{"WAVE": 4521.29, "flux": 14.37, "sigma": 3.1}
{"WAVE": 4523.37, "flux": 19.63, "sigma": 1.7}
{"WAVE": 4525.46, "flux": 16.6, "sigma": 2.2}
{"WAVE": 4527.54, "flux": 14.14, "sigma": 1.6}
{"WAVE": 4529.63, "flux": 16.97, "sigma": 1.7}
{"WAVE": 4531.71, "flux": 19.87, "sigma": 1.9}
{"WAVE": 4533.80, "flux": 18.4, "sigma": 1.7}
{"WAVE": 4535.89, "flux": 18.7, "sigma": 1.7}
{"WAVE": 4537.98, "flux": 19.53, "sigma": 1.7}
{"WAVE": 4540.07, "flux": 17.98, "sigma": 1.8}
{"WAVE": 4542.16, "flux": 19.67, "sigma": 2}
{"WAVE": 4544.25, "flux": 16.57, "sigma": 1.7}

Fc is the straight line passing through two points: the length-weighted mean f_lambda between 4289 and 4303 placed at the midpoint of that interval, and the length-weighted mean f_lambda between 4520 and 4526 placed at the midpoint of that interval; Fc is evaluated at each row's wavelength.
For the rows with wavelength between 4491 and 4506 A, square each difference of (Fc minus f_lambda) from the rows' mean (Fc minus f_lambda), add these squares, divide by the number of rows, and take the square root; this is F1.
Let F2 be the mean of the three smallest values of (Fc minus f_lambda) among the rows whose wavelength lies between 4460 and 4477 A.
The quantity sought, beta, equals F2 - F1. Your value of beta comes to -3.7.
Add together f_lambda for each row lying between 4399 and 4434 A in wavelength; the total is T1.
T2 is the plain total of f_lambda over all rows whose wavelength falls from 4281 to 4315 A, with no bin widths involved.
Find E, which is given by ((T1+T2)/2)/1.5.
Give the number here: 193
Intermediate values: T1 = 307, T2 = 273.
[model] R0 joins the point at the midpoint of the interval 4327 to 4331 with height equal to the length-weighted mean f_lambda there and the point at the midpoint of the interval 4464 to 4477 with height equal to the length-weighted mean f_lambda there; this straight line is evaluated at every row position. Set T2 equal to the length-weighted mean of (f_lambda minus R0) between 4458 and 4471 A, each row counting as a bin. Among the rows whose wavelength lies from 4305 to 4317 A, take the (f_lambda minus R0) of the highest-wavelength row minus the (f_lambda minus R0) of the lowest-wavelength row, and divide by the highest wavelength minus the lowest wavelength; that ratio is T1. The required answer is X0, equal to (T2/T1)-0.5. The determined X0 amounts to 23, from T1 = 0.0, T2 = 1.1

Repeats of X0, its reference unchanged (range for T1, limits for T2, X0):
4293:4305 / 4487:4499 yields -6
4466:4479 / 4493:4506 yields -8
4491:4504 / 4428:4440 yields 4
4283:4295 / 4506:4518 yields 13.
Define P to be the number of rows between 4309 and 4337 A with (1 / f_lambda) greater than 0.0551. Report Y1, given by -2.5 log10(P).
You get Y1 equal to -2.7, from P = 12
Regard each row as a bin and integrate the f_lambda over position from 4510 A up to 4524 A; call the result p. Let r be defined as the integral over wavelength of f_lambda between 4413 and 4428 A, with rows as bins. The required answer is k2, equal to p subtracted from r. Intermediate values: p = 242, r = 265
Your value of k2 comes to 23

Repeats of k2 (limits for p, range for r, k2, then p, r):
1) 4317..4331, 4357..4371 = 32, 230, 262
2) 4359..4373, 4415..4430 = 24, 256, 281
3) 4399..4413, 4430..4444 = -14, 247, 233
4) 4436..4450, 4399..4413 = 14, 233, 247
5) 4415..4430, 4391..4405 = -36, 281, 244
